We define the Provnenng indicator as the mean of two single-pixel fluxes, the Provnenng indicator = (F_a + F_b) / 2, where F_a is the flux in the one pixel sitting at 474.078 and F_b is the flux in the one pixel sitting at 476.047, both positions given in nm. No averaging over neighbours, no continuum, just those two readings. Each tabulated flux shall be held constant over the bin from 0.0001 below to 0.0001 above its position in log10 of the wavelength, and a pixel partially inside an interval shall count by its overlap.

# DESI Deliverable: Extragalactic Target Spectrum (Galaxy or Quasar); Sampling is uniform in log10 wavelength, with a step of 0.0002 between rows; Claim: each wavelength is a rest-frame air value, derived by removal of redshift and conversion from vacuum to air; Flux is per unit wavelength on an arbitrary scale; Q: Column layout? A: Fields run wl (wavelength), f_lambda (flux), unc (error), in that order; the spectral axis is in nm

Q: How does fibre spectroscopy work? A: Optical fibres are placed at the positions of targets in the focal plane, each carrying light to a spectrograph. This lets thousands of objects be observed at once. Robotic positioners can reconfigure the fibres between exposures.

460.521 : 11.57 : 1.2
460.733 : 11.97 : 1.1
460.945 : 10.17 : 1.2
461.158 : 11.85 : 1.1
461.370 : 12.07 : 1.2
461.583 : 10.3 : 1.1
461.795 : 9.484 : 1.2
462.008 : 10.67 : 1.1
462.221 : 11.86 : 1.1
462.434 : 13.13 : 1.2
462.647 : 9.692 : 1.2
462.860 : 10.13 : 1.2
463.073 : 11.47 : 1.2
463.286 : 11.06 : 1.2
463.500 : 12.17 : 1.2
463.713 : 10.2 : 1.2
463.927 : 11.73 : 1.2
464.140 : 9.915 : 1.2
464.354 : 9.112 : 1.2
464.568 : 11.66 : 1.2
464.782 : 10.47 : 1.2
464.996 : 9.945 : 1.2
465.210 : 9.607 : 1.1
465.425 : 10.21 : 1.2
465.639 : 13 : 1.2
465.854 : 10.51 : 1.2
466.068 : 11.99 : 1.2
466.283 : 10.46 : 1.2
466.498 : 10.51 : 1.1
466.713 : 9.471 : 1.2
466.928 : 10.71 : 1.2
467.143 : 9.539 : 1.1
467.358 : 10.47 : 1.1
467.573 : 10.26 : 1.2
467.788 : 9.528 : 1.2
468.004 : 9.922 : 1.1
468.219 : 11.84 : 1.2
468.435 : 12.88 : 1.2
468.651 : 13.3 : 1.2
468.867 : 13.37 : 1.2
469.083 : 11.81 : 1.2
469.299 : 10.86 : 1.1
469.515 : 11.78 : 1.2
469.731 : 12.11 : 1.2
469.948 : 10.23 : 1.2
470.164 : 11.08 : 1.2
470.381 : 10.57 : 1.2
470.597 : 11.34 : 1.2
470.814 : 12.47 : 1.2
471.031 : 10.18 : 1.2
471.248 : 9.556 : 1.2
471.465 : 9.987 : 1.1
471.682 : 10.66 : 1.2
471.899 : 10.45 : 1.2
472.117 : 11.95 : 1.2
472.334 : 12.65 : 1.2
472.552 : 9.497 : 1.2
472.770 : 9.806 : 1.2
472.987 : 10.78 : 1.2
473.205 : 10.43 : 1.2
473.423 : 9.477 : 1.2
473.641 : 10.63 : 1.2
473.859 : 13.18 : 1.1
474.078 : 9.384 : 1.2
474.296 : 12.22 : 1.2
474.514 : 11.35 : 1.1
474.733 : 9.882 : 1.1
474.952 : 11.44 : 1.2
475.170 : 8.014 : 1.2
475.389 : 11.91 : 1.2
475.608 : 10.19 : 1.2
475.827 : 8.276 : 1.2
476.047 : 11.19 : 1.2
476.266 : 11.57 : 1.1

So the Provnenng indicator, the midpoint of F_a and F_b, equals 10.3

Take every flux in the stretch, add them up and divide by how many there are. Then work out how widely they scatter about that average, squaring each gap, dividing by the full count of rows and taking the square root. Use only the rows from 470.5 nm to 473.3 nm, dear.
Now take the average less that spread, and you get 9.7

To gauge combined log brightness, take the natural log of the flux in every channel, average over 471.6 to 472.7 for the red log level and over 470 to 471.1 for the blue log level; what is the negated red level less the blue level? -4.80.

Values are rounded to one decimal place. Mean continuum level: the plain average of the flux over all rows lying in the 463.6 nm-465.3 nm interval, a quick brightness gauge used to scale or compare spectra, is 10.3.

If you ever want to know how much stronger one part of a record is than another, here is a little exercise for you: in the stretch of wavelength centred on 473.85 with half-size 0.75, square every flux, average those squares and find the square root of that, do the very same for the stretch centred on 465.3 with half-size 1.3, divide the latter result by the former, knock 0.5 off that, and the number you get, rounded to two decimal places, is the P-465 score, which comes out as 0.47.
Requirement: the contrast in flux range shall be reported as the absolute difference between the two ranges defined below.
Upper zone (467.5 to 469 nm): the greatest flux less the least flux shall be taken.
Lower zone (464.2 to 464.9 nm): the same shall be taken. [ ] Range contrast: 1.3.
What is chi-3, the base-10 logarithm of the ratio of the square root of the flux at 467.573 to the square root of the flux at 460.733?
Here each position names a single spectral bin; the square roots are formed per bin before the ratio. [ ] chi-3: -0.03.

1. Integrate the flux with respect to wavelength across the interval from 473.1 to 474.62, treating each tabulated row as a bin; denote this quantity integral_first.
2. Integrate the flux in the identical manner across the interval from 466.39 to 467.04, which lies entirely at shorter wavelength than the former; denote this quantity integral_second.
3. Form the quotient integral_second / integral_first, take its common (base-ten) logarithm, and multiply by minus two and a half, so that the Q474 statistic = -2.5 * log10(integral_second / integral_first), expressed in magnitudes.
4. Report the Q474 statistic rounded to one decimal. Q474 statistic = 1.0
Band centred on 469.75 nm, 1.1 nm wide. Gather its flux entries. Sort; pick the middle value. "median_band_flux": 11.1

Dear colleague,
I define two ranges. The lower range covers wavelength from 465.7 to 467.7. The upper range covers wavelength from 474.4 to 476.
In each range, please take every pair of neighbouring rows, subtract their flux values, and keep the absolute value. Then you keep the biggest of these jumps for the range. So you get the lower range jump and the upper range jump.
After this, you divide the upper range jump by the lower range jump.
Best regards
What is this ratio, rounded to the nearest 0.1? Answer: 2.5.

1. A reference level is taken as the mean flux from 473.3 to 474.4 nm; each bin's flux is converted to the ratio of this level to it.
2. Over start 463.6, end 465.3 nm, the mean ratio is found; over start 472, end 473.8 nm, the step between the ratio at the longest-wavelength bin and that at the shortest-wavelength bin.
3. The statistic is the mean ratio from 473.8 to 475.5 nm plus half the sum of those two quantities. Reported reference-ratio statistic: 1.62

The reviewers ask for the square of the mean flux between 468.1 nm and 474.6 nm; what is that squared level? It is 125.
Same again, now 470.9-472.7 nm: 113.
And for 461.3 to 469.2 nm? 119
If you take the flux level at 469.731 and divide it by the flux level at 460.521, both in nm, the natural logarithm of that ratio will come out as 0.0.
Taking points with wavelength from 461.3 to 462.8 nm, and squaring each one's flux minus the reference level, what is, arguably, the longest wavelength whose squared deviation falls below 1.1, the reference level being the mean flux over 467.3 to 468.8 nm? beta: 462.221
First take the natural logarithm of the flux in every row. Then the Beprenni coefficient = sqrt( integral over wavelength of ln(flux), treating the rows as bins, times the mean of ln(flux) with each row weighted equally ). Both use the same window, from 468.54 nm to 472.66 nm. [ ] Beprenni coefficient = 4.9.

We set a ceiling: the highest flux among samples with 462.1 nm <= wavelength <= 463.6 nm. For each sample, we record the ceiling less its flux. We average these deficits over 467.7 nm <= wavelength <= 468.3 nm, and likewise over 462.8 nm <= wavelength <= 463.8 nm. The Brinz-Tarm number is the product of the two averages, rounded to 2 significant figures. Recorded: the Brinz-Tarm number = 5.7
